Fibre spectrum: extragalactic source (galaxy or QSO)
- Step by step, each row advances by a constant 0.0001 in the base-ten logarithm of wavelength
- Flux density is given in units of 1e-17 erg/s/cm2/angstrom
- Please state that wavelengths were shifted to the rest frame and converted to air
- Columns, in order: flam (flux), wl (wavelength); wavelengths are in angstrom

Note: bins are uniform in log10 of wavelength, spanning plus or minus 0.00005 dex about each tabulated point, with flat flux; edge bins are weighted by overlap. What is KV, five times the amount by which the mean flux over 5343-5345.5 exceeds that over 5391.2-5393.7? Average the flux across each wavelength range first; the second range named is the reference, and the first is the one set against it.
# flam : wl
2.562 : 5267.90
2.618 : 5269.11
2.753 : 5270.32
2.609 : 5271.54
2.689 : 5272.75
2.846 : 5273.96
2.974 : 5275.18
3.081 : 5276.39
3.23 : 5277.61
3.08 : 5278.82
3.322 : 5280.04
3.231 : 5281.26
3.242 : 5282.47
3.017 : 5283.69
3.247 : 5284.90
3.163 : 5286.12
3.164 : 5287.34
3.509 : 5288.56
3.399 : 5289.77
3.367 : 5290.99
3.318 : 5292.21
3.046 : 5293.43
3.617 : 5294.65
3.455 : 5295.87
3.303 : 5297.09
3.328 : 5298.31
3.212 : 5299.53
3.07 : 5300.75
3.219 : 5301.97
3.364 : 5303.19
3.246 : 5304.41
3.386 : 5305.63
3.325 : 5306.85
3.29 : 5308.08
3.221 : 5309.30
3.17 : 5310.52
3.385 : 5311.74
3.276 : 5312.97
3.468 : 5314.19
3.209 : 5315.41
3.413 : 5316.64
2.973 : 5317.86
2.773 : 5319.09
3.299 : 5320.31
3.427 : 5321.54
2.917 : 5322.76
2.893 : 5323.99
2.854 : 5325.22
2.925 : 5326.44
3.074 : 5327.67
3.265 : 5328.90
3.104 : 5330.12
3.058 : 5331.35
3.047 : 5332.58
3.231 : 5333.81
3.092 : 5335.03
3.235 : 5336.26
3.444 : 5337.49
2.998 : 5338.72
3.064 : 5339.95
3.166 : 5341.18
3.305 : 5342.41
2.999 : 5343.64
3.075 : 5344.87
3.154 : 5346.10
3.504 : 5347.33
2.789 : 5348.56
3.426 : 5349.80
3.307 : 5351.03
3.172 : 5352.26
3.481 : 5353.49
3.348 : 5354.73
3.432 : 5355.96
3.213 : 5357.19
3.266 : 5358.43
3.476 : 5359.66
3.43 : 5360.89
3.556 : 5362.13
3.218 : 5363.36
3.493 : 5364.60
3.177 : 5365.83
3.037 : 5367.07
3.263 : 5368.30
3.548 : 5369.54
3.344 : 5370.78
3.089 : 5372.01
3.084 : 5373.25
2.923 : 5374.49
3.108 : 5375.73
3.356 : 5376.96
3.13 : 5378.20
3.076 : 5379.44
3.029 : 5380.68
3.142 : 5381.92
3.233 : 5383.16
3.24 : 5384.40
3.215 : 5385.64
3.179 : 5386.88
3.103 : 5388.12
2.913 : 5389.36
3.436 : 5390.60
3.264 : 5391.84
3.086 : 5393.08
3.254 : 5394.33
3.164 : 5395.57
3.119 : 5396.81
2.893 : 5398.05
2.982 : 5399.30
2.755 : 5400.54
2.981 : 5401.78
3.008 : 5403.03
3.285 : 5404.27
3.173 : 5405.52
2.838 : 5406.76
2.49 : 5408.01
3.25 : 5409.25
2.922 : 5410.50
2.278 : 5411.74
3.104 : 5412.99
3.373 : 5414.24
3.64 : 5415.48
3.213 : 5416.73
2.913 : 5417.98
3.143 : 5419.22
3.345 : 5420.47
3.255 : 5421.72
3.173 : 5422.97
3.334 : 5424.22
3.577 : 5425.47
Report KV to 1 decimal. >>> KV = -0.7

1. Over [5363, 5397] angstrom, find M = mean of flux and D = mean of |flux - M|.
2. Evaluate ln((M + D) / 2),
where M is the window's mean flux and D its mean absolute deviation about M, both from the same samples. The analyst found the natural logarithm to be 0.502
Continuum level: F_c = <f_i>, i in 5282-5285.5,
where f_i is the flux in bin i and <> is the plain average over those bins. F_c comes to 3.17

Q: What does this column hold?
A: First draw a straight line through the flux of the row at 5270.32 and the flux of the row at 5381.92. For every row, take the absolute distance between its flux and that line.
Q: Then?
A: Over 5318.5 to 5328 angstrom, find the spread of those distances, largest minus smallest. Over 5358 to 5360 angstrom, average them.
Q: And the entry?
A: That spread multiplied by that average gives 0.15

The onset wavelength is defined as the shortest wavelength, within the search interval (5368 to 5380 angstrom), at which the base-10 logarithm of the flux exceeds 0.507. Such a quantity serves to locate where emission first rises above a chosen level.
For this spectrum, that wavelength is 5368.30 angstrom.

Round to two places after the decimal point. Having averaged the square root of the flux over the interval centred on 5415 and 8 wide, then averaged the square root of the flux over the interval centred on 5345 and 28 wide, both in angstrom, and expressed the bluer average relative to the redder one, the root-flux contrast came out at 1.02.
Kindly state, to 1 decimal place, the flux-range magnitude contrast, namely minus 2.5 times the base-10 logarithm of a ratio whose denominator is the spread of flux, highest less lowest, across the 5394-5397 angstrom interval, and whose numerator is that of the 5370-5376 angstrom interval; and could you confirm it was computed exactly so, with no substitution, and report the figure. -1.2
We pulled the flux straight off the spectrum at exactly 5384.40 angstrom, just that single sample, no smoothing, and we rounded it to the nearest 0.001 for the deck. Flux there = 3.240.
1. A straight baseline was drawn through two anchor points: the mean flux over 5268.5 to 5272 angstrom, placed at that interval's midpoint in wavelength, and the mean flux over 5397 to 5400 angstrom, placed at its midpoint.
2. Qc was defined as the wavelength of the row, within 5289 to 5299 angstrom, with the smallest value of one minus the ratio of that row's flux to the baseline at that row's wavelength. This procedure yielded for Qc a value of 5294.65 angstrom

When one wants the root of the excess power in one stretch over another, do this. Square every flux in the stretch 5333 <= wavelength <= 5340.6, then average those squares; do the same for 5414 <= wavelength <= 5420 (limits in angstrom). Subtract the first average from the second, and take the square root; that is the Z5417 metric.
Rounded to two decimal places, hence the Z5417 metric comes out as 0.74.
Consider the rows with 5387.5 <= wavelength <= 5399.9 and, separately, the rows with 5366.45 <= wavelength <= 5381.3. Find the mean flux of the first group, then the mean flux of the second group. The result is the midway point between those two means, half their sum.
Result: 3.14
